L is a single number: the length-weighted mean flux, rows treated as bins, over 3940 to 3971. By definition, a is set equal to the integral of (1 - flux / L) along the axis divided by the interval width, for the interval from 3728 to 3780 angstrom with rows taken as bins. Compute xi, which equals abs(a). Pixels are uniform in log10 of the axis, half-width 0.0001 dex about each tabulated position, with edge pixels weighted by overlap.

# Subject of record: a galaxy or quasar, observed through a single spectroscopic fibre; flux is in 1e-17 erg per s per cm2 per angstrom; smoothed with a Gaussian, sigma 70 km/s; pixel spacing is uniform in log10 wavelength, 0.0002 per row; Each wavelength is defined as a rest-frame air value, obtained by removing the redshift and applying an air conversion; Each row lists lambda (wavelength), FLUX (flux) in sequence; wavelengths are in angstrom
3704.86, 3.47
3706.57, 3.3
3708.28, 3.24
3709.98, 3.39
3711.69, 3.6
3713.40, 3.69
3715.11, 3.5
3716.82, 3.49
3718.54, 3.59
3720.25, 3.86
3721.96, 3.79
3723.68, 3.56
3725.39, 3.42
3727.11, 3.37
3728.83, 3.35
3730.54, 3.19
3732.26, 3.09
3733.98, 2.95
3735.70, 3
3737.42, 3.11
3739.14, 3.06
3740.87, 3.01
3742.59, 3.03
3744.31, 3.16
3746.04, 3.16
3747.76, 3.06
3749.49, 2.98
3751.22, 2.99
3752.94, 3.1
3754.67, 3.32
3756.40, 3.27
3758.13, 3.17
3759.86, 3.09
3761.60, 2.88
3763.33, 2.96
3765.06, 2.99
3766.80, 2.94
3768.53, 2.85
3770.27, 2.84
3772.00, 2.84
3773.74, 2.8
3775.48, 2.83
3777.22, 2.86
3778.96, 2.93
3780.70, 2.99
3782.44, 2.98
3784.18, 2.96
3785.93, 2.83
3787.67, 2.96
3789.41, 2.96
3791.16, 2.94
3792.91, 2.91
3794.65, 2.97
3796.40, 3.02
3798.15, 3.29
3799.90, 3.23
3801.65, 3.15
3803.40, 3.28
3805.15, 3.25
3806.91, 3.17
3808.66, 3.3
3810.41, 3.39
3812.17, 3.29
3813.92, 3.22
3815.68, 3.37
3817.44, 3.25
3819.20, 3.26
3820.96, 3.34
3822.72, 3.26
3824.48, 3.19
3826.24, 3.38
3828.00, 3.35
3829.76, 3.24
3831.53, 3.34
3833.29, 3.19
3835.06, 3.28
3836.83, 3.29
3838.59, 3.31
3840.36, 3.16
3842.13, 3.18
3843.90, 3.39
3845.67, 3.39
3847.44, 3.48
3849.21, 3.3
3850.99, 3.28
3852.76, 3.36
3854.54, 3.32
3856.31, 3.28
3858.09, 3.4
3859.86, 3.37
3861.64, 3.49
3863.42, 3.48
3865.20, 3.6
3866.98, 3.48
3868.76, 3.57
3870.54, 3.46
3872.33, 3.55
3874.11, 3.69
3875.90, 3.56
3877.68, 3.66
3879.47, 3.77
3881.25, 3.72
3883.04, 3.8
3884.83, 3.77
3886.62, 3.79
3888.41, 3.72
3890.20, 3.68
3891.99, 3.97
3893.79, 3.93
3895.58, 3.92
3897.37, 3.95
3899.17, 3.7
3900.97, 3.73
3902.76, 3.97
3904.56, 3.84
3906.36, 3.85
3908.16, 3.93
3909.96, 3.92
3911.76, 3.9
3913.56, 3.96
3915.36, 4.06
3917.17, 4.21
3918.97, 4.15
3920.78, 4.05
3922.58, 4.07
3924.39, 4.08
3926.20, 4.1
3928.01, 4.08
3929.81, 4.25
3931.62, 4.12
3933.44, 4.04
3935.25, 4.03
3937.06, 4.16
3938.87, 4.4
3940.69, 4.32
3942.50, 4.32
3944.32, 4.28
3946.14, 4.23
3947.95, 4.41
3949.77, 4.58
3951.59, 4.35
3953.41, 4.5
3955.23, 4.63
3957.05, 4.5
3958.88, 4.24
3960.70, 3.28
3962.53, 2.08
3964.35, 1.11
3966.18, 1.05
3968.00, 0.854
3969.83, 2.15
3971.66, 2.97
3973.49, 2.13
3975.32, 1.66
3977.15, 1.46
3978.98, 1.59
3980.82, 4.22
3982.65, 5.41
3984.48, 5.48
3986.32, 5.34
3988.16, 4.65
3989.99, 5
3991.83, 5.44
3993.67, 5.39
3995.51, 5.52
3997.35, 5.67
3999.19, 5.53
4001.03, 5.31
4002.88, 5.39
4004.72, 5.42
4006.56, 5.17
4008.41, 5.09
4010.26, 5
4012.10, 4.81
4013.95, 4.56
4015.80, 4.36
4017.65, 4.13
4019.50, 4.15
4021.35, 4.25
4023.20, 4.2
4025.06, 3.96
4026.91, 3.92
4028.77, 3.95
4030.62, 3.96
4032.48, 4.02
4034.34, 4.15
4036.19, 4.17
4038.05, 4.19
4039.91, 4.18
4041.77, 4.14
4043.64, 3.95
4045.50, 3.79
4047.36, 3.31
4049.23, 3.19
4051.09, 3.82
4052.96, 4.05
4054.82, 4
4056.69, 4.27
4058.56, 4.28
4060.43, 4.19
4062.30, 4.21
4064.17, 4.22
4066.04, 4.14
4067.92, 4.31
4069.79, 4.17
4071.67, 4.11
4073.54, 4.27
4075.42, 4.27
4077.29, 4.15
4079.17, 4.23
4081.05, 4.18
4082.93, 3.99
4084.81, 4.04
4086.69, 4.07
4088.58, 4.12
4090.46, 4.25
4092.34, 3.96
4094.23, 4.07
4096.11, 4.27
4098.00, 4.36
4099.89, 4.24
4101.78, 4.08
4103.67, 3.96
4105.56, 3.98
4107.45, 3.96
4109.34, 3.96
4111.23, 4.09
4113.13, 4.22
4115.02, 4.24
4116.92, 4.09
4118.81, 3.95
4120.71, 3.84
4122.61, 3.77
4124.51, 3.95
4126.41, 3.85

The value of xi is 0.12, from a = 0.12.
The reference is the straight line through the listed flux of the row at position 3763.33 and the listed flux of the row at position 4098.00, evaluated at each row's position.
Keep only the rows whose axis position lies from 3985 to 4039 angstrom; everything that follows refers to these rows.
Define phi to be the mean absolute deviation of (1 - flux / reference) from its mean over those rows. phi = 0.155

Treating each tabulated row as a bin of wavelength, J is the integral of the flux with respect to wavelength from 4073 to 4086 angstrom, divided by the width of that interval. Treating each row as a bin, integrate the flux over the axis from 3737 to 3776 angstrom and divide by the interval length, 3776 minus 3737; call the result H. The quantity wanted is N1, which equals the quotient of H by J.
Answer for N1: 0.73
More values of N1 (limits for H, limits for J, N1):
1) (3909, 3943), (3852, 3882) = 1.17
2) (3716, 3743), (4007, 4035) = 0.77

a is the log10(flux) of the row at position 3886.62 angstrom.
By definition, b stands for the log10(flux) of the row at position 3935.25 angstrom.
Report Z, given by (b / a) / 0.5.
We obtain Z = 2.09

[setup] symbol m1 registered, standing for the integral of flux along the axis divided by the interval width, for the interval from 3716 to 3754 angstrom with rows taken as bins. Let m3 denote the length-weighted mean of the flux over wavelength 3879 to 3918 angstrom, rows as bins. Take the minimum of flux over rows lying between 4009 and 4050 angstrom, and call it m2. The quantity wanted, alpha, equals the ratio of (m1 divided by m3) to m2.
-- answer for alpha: 0.263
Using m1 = 3.24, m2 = 3.19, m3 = 3.87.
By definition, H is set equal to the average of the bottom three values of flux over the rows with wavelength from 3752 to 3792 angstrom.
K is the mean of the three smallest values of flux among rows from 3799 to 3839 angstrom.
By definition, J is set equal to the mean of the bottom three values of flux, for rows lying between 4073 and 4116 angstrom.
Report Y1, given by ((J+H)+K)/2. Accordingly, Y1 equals 5.0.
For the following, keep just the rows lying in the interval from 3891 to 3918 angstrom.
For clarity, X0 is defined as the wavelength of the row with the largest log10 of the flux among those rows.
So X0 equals 3917.17 angstrom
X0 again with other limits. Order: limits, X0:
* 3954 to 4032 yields 3997.35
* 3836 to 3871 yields 3865.20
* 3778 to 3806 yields 3798.15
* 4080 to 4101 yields 4098.00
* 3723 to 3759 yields 3723.68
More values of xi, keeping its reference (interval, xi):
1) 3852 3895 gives 0.04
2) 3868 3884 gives 0.06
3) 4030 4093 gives 0.18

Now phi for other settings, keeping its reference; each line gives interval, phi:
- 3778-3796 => 0.013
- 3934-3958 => 0.030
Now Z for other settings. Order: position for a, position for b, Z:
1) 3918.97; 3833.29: 1.63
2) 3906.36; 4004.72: 2.51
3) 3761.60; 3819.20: 2.23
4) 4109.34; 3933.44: 2.03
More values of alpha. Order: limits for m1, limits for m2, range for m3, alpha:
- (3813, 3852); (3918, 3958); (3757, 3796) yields 0.279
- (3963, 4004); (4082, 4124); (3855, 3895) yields 0.277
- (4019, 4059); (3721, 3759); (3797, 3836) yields 0.413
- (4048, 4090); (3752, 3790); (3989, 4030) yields 0.304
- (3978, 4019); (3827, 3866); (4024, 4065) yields 0.389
